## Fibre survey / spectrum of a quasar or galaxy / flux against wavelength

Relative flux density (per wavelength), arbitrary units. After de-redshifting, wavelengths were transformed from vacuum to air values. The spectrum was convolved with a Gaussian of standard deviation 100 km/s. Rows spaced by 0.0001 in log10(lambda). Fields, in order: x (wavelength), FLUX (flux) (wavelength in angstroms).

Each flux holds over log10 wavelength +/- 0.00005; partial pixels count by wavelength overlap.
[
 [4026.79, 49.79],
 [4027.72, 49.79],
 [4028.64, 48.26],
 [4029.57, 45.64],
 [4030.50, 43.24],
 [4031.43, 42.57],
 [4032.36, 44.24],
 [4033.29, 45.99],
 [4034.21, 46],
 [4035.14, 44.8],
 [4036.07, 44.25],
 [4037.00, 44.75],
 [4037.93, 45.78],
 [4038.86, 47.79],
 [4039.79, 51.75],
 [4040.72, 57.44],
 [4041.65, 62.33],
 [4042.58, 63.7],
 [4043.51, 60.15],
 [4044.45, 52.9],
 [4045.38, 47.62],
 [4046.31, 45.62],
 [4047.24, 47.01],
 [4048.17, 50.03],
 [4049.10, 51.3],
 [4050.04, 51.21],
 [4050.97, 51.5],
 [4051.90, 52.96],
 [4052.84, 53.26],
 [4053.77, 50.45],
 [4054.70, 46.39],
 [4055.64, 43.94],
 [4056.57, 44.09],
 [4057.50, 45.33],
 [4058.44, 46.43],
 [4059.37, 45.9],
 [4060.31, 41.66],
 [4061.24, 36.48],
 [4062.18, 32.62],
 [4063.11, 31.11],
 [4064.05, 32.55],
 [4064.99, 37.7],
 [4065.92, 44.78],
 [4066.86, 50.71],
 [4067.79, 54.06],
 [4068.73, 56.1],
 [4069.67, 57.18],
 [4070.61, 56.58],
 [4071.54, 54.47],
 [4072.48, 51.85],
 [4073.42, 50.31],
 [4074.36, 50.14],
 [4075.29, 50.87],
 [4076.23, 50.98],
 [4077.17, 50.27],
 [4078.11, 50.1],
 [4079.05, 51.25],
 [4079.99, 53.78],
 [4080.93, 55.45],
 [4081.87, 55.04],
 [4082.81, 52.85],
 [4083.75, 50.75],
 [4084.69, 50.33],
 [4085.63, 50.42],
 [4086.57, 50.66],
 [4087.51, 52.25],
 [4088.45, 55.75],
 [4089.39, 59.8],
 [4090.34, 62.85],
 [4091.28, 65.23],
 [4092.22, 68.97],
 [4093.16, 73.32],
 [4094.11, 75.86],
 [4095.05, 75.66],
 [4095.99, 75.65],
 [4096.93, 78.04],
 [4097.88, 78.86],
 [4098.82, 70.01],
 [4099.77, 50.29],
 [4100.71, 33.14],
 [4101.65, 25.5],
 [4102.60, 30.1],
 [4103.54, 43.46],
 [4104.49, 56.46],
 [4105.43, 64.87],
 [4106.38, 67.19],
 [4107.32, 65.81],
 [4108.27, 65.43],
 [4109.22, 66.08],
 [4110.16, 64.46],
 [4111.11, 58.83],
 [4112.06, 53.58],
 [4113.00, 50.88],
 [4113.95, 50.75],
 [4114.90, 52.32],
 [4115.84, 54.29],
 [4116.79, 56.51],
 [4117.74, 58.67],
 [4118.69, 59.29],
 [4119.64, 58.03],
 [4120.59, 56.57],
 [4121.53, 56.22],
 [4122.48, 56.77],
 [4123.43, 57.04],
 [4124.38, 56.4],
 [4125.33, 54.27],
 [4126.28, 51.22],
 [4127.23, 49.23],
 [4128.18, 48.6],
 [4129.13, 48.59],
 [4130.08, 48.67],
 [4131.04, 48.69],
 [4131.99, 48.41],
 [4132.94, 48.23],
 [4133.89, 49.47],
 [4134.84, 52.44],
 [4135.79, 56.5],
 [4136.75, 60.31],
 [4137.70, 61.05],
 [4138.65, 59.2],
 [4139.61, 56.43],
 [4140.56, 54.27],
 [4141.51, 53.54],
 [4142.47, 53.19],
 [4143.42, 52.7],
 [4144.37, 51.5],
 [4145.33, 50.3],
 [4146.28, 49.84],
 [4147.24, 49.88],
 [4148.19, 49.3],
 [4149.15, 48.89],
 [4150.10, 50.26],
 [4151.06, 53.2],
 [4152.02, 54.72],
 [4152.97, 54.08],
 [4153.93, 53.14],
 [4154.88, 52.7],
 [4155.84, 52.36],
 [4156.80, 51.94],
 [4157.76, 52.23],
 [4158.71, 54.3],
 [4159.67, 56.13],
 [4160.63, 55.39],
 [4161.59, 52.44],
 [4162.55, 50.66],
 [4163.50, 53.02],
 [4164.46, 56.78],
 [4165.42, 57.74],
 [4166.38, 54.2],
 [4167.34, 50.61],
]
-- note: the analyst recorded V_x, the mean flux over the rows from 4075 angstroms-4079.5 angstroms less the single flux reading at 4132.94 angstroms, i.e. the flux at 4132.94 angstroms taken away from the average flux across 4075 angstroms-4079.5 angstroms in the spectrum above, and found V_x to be 2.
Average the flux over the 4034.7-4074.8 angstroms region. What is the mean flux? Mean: 48.5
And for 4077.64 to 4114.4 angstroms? 57.9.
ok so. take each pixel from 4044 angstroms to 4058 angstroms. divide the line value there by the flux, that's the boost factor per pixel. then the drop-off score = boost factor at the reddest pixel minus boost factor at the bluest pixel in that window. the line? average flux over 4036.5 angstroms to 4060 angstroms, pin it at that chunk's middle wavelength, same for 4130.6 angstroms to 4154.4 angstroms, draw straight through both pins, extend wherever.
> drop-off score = 0.17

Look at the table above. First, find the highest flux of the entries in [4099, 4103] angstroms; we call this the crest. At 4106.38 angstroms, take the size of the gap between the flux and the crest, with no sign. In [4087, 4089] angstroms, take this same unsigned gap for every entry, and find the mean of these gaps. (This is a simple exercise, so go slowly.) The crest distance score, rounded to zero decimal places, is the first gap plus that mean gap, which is 21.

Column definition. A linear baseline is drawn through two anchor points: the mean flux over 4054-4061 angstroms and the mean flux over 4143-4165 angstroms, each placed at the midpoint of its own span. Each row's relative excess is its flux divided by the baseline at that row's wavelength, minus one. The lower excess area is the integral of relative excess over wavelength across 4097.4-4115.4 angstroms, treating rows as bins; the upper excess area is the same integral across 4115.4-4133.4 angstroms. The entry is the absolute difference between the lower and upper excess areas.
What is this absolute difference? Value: 1.2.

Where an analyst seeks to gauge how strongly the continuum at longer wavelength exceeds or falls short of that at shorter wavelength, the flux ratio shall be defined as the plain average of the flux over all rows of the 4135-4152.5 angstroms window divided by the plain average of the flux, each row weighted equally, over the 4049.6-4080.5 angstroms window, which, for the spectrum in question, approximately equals 1.12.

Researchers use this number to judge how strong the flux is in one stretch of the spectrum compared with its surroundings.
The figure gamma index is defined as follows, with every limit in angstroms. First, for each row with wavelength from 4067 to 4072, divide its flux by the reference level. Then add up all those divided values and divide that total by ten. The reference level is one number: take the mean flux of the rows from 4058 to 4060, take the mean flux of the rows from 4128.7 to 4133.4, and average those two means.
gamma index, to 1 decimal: 0.6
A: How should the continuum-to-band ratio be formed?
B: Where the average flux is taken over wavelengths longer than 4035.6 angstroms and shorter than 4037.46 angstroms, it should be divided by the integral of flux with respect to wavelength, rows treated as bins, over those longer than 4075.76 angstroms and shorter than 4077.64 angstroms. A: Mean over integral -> 0.47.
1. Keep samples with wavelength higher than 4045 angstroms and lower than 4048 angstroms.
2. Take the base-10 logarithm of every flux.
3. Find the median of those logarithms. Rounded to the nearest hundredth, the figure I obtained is 1.67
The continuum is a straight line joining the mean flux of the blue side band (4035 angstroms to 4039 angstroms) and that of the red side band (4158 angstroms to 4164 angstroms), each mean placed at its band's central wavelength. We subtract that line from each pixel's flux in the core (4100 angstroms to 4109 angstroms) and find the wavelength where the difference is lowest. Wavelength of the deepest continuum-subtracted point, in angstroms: 4101.65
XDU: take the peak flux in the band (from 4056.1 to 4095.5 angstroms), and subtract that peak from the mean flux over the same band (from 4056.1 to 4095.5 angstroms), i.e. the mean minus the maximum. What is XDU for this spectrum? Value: -24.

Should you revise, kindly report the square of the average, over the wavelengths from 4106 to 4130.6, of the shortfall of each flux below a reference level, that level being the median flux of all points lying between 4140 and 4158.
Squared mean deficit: 16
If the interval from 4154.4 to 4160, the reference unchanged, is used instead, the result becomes 1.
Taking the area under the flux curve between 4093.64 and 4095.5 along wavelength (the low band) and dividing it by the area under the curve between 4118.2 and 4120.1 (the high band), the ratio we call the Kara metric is 1.3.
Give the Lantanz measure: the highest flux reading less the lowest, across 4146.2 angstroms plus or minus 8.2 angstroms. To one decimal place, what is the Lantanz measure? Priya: 10.3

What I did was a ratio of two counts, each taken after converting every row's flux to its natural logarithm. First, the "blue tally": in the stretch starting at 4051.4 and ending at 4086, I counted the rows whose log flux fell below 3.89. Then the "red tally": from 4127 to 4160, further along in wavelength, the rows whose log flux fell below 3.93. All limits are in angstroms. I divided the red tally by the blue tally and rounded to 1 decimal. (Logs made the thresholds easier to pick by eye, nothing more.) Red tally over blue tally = 1.1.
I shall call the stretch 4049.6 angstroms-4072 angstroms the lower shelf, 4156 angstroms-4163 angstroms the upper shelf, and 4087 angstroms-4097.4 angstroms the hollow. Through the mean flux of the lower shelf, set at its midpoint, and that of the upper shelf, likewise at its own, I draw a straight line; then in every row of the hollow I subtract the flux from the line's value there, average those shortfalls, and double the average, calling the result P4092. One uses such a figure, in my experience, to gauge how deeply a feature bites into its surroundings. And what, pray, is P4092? -38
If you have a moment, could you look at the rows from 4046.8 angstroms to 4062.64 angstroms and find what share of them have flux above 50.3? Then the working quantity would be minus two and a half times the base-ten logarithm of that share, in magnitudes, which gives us 1.1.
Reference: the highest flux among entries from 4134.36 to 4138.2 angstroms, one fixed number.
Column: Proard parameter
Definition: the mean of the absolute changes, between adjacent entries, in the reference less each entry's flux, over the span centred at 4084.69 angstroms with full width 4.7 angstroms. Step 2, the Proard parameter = 0.7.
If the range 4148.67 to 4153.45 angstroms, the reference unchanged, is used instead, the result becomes 1.6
